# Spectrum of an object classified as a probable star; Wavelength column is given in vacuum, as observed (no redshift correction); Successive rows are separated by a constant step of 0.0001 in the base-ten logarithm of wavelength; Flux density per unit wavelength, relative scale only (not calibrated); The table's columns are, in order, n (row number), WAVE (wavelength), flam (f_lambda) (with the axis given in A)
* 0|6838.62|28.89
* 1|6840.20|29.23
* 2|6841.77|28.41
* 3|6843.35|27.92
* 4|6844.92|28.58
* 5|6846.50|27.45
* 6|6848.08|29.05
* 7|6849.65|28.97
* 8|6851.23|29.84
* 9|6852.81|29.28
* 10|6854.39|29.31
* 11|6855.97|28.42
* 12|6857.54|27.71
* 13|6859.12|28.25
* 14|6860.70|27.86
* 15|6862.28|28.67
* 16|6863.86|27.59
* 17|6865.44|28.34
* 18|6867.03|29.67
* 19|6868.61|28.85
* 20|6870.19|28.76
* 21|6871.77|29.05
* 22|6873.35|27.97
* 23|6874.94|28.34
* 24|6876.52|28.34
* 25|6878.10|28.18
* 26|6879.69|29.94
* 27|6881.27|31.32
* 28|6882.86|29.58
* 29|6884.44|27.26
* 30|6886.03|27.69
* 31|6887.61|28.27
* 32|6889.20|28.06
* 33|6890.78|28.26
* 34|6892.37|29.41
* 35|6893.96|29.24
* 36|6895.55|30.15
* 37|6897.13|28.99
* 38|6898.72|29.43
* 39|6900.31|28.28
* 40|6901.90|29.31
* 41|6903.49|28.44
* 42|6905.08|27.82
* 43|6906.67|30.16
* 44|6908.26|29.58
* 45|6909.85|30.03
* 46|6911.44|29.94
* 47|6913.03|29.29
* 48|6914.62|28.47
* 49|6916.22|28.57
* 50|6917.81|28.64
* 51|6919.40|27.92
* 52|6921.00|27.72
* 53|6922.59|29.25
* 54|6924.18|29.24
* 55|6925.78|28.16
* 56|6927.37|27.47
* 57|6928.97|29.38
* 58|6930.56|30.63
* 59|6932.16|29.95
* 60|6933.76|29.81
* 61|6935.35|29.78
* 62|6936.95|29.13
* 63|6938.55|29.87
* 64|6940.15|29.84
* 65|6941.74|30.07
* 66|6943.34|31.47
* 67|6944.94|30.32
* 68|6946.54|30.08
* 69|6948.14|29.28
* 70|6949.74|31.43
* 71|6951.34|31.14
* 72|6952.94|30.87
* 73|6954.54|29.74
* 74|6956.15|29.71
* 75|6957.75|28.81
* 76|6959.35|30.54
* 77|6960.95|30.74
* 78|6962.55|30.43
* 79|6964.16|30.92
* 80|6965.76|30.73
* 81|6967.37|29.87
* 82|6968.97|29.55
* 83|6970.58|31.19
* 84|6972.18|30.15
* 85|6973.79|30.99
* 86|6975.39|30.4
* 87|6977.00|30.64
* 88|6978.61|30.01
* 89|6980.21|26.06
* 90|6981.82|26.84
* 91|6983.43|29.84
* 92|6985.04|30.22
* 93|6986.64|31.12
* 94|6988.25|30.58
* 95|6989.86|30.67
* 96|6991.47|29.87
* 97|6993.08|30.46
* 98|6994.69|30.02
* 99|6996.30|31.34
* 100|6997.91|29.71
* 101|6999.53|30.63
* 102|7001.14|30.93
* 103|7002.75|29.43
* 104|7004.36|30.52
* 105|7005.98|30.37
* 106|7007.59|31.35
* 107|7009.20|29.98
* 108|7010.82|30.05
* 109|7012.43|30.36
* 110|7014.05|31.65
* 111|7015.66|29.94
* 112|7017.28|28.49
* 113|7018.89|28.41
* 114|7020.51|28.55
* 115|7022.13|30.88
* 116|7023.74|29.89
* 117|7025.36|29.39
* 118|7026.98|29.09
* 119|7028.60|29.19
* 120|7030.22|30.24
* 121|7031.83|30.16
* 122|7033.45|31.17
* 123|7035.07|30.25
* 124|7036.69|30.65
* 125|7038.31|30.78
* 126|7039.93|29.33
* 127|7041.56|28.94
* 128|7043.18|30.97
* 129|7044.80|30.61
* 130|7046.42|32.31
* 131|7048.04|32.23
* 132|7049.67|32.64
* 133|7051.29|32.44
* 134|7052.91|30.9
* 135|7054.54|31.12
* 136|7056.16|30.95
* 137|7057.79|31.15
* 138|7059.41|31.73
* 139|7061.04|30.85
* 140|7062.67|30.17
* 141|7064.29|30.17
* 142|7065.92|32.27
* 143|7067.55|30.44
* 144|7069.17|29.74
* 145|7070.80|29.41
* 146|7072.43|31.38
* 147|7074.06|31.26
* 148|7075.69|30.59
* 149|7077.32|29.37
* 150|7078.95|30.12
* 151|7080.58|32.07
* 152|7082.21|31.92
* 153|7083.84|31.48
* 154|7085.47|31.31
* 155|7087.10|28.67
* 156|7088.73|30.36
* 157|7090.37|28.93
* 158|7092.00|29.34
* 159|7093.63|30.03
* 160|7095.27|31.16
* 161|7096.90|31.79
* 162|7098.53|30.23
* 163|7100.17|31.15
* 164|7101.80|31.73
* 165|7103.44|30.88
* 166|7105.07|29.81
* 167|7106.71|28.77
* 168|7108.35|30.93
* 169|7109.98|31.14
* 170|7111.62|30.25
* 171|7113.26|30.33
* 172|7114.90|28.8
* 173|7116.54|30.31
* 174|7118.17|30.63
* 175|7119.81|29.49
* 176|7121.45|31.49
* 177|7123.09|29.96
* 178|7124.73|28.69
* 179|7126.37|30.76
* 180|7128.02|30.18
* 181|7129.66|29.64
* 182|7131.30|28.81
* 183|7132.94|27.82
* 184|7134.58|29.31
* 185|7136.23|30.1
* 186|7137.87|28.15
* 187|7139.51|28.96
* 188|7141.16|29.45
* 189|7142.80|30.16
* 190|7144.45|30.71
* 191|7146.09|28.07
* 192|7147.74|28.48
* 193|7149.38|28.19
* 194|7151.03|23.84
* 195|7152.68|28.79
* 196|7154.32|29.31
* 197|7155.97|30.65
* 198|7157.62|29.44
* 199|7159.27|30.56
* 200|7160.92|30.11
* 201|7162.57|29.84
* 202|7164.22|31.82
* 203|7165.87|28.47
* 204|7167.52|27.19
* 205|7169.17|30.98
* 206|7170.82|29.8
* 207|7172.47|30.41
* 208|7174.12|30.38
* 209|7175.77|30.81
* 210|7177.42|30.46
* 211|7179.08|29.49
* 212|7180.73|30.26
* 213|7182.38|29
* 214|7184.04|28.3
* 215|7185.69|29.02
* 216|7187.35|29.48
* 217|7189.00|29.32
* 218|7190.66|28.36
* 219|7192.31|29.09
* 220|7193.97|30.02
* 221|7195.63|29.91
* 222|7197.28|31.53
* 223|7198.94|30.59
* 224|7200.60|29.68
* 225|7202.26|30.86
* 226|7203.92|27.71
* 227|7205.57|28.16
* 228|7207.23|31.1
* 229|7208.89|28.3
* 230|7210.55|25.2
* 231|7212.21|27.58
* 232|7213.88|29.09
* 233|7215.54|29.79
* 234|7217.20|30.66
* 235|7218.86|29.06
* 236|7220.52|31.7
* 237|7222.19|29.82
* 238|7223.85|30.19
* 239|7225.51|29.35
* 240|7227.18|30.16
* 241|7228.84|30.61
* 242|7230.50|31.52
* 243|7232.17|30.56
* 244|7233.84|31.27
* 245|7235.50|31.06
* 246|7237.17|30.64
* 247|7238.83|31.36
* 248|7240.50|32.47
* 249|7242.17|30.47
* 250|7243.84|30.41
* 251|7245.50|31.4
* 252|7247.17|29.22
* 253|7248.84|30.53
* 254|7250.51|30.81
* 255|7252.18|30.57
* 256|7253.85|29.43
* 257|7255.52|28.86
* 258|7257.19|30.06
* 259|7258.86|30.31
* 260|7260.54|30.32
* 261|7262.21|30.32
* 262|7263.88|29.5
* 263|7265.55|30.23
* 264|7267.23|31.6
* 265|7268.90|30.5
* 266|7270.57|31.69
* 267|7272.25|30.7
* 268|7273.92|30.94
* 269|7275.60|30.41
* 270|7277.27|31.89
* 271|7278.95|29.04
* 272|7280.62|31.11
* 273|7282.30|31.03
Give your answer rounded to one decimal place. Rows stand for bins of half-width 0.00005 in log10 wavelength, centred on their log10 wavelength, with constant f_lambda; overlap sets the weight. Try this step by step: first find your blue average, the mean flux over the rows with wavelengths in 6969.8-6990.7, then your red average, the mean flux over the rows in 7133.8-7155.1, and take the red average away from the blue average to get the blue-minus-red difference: 1.2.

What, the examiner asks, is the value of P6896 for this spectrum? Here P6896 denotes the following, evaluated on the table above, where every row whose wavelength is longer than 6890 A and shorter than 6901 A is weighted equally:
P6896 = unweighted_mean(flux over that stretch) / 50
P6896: 0.582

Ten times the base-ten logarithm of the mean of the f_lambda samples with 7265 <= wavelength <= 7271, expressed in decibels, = 14.91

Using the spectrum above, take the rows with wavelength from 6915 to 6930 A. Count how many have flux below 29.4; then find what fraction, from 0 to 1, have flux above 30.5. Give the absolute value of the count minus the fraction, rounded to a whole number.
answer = 9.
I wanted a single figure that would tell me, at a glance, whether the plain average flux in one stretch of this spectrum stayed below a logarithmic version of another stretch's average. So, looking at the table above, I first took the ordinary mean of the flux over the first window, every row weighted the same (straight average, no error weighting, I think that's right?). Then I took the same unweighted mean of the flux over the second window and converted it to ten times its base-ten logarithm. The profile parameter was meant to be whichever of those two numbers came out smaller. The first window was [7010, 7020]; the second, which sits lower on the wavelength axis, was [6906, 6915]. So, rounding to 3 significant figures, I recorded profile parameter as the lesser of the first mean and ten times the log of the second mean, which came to 14.7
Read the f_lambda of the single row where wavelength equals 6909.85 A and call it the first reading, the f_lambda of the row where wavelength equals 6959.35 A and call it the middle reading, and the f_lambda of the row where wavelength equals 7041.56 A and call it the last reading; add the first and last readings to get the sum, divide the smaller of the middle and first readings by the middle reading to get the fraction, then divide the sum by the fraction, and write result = 60.0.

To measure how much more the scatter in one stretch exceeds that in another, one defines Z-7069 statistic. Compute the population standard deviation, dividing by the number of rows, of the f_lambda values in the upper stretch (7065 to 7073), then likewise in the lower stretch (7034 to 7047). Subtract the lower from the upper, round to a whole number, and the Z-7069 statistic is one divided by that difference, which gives 11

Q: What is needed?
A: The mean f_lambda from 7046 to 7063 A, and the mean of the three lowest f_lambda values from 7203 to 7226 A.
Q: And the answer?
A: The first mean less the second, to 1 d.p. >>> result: 4.7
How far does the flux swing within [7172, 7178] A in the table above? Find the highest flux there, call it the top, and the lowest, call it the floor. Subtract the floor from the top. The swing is 0.4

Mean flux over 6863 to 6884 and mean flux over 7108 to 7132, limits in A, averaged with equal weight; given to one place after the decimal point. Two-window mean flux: 29.5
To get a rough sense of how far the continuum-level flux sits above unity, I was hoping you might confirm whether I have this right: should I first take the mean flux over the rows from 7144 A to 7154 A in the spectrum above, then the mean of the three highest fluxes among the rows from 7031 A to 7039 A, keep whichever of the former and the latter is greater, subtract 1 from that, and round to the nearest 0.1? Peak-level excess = 29.9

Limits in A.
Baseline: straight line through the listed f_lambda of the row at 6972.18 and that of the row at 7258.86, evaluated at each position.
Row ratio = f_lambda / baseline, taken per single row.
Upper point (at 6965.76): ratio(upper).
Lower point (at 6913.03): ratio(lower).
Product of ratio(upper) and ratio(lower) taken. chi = 0.99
